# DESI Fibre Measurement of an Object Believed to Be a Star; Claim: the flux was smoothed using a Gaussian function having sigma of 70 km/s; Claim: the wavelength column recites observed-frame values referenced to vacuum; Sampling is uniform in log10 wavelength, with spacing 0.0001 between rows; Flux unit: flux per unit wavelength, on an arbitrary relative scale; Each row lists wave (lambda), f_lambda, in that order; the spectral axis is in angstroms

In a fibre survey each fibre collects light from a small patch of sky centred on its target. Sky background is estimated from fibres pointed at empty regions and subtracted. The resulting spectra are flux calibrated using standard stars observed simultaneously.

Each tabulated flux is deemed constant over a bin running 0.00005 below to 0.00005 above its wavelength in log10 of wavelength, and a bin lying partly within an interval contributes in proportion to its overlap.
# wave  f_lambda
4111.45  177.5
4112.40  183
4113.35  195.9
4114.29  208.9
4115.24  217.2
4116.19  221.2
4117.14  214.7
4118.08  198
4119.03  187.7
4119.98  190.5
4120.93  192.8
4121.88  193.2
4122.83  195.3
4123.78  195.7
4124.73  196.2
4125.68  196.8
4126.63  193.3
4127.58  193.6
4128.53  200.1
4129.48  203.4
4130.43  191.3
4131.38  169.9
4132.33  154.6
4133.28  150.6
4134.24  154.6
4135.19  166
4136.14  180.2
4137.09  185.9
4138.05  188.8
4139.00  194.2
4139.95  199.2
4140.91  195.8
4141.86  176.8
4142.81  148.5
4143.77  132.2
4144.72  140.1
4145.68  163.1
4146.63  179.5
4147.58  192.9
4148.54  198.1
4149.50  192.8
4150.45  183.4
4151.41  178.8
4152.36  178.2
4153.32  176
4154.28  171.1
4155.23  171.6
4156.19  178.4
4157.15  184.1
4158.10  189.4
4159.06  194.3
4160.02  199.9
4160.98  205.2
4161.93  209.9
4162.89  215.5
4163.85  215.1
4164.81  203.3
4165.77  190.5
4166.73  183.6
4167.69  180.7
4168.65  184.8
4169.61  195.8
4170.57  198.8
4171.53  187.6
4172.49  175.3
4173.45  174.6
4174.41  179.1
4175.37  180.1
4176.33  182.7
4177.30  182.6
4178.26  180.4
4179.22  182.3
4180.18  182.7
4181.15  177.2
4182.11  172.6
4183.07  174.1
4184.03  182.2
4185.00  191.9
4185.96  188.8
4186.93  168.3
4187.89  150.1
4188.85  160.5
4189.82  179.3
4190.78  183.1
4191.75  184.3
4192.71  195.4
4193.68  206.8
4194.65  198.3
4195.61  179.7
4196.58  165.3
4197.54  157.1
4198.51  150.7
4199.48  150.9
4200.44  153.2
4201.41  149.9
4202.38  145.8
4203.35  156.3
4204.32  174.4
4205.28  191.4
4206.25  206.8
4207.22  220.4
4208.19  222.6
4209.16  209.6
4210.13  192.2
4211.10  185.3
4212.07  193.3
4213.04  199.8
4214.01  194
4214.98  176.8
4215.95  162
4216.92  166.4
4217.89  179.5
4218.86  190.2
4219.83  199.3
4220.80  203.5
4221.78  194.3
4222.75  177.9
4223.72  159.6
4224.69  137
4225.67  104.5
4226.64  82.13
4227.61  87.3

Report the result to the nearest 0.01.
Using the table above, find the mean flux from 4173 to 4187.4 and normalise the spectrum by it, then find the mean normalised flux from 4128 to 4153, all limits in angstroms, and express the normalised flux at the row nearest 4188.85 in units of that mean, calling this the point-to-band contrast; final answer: 0.91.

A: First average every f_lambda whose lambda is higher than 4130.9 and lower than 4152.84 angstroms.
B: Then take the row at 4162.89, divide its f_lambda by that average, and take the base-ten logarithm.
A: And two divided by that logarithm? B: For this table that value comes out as 22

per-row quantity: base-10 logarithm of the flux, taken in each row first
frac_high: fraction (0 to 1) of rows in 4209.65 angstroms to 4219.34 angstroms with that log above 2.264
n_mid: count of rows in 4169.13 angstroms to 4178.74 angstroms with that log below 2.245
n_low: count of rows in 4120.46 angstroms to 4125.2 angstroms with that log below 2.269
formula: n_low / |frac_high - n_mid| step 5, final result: 0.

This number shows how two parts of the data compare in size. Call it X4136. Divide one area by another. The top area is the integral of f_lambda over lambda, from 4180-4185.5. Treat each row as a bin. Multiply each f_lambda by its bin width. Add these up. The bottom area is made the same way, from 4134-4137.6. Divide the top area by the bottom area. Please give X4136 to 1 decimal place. 1.6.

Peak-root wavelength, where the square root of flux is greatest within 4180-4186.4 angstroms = 4185.00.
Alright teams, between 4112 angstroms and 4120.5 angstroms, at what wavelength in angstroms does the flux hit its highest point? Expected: 4116.19 angstroms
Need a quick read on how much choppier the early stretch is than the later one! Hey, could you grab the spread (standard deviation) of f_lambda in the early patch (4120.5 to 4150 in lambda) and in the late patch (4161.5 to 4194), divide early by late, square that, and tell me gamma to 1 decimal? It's 2.0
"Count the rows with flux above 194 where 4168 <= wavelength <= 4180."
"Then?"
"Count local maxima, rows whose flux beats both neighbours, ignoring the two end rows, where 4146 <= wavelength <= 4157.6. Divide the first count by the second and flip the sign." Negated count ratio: -2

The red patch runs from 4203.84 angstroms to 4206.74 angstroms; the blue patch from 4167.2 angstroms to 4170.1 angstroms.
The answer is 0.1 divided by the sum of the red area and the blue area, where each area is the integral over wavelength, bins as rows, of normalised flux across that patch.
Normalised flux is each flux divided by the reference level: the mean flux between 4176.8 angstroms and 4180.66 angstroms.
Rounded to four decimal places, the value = 0.0166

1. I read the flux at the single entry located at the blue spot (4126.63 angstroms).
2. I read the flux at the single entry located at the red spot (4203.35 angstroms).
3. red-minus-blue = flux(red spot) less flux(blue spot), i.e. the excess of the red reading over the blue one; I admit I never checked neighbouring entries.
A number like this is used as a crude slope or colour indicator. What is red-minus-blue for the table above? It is -37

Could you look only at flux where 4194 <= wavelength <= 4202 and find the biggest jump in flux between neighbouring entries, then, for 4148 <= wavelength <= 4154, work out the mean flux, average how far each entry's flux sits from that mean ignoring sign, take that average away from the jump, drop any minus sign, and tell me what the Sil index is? 11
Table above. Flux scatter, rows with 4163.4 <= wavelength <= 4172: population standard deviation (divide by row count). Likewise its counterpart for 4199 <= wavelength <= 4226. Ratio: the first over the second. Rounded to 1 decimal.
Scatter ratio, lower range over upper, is 0.4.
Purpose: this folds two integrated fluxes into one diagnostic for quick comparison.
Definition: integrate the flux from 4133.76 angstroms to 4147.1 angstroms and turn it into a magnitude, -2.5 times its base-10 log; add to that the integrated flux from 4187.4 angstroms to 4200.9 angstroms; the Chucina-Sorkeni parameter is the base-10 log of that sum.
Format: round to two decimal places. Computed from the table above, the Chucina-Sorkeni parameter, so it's 3.37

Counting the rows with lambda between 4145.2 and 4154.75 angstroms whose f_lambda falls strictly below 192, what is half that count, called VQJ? 3.5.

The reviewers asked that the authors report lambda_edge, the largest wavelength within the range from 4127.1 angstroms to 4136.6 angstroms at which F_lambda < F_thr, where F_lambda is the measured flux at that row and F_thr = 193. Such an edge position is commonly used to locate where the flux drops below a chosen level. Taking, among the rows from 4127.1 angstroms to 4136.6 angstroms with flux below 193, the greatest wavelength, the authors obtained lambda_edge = 4136.14 angstroms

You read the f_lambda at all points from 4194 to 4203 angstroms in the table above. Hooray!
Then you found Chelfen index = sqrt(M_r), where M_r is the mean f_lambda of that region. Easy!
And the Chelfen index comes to 12.7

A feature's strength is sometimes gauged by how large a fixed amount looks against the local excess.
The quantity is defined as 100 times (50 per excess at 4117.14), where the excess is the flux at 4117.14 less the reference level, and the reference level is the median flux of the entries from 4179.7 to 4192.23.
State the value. 141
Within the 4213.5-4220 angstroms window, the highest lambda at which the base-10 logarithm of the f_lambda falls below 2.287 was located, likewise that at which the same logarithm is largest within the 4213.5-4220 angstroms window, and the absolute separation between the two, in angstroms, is 1.0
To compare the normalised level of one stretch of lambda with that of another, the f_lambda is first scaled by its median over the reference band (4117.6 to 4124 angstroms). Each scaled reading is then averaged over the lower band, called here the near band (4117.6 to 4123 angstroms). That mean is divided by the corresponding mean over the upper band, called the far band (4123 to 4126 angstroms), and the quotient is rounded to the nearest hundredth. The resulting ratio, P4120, 0.98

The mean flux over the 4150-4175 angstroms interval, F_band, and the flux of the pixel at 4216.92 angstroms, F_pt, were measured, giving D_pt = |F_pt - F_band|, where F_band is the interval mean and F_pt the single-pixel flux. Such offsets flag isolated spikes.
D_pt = 22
